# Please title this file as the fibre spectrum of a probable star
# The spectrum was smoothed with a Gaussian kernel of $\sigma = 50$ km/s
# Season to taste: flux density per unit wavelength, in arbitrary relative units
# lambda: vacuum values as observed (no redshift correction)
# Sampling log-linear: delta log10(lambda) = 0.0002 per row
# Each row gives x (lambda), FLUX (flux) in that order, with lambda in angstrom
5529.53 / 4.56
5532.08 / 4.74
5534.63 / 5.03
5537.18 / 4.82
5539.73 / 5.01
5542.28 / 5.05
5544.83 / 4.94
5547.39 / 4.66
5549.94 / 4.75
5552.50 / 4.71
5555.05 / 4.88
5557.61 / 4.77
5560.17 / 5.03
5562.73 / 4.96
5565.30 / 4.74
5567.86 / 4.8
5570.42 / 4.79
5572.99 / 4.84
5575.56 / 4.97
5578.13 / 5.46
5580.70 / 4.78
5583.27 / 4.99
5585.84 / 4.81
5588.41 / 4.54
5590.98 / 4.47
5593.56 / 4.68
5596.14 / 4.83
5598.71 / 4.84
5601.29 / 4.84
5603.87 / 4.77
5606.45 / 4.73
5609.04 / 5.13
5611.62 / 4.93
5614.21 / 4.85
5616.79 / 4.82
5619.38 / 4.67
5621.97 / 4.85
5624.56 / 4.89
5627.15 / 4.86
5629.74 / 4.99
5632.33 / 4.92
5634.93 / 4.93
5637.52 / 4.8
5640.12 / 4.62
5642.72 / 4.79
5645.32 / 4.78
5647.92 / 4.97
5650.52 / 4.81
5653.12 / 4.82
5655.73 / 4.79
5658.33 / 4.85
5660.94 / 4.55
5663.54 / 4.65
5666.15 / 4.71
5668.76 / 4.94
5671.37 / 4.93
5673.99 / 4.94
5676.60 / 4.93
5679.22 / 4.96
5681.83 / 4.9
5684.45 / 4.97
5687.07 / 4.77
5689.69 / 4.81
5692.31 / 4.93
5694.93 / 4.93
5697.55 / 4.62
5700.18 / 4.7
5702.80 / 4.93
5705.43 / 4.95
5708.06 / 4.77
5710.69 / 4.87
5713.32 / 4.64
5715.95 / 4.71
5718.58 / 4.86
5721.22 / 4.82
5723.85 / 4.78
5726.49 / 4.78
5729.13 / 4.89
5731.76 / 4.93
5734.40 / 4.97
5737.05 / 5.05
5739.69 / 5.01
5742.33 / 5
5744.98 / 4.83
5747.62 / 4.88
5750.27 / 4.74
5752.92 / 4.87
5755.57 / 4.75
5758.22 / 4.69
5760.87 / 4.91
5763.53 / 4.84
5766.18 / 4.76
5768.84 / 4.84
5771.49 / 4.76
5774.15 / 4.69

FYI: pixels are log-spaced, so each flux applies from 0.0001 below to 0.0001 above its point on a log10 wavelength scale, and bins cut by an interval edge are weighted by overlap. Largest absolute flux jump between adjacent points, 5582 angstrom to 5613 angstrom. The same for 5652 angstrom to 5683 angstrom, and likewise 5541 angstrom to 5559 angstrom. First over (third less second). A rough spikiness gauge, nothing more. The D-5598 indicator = -20.0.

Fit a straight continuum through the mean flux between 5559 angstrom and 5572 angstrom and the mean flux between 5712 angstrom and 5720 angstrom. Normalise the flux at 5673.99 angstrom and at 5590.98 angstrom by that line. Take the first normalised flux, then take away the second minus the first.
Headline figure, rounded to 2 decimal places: 1.15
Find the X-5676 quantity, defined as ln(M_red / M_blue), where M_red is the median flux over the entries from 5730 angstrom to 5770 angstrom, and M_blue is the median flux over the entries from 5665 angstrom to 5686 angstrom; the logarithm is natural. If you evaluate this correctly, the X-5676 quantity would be -0.013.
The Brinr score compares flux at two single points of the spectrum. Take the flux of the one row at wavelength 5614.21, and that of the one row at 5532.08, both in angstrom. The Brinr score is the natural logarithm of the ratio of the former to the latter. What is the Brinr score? 0.023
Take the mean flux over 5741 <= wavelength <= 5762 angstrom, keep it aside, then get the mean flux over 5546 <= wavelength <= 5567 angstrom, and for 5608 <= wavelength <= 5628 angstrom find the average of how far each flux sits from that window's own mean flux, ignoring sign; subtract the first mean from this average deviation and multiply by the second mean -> -22.9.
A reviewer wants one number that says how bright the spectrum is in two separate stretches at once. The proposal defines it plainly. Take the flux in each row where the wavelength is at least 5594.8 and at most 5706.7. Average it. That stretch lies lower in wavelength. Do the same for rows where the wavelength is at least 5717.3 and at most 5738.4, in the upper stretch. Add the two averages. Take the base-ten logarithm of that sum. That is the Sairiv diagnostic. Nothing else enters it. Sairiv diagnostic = 0.988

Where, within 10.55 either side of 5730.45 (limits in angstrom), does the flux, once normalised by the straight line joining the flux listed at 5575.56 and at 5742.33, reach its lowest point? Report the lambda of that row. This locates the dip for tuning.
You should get 5726.49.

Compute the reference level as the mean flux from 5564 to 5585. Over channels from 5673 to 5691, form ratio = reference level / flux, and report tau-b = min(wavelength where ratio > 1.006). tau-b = 5687.07 angstrom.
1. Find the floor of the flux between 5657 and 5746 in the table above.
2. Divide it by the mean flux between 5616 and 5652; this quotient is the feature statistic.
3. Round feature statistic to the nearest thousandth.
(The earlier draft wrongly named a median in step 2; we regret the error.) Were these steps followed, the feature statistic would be 0.941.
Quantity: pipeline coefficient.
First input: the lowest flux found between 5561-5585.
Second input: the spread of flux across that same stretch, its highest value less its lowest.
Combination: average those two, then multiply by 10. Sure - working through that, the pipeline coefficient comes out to 27.3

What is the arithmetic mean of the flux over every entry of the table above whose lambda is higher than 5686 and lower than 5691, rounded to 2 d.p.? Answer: 4.79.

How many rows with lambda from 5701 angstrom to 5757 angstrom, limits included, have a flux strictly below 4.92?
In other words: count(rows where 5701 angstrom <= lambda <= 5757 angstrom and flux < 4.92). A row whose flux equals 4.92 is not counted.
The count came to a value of 14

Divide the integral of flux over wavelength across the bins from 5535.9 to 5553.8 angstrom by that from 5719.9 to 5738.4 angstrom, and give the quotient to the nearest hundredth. 0.96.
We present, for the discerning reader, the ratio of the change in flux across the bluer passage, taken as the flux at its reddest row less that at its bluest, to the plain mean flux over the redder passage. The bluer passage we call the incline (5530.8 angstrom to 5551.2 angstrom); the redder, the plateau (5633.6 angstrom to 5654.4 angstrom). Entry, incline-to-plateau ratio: 0.002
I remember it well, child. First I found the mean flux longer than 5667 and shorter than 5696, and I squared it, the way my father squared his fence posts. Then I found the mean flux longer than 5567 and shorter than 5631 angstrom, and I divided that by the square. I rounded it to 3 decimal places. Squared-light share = 0.201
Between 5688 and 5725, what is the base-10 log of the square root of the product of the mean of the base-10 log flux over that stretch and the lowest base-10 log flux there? -0.172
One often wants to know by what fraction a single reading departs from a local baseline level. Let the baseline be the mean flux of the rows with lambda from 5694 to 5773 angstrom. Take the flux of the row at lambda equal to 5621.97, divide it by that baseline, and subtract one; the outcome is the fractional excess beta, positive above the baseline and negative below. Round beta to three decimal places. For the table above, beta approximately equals 0.003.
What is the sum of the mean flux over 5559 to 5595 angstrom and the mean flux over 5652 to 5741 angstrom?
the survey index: 9.69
